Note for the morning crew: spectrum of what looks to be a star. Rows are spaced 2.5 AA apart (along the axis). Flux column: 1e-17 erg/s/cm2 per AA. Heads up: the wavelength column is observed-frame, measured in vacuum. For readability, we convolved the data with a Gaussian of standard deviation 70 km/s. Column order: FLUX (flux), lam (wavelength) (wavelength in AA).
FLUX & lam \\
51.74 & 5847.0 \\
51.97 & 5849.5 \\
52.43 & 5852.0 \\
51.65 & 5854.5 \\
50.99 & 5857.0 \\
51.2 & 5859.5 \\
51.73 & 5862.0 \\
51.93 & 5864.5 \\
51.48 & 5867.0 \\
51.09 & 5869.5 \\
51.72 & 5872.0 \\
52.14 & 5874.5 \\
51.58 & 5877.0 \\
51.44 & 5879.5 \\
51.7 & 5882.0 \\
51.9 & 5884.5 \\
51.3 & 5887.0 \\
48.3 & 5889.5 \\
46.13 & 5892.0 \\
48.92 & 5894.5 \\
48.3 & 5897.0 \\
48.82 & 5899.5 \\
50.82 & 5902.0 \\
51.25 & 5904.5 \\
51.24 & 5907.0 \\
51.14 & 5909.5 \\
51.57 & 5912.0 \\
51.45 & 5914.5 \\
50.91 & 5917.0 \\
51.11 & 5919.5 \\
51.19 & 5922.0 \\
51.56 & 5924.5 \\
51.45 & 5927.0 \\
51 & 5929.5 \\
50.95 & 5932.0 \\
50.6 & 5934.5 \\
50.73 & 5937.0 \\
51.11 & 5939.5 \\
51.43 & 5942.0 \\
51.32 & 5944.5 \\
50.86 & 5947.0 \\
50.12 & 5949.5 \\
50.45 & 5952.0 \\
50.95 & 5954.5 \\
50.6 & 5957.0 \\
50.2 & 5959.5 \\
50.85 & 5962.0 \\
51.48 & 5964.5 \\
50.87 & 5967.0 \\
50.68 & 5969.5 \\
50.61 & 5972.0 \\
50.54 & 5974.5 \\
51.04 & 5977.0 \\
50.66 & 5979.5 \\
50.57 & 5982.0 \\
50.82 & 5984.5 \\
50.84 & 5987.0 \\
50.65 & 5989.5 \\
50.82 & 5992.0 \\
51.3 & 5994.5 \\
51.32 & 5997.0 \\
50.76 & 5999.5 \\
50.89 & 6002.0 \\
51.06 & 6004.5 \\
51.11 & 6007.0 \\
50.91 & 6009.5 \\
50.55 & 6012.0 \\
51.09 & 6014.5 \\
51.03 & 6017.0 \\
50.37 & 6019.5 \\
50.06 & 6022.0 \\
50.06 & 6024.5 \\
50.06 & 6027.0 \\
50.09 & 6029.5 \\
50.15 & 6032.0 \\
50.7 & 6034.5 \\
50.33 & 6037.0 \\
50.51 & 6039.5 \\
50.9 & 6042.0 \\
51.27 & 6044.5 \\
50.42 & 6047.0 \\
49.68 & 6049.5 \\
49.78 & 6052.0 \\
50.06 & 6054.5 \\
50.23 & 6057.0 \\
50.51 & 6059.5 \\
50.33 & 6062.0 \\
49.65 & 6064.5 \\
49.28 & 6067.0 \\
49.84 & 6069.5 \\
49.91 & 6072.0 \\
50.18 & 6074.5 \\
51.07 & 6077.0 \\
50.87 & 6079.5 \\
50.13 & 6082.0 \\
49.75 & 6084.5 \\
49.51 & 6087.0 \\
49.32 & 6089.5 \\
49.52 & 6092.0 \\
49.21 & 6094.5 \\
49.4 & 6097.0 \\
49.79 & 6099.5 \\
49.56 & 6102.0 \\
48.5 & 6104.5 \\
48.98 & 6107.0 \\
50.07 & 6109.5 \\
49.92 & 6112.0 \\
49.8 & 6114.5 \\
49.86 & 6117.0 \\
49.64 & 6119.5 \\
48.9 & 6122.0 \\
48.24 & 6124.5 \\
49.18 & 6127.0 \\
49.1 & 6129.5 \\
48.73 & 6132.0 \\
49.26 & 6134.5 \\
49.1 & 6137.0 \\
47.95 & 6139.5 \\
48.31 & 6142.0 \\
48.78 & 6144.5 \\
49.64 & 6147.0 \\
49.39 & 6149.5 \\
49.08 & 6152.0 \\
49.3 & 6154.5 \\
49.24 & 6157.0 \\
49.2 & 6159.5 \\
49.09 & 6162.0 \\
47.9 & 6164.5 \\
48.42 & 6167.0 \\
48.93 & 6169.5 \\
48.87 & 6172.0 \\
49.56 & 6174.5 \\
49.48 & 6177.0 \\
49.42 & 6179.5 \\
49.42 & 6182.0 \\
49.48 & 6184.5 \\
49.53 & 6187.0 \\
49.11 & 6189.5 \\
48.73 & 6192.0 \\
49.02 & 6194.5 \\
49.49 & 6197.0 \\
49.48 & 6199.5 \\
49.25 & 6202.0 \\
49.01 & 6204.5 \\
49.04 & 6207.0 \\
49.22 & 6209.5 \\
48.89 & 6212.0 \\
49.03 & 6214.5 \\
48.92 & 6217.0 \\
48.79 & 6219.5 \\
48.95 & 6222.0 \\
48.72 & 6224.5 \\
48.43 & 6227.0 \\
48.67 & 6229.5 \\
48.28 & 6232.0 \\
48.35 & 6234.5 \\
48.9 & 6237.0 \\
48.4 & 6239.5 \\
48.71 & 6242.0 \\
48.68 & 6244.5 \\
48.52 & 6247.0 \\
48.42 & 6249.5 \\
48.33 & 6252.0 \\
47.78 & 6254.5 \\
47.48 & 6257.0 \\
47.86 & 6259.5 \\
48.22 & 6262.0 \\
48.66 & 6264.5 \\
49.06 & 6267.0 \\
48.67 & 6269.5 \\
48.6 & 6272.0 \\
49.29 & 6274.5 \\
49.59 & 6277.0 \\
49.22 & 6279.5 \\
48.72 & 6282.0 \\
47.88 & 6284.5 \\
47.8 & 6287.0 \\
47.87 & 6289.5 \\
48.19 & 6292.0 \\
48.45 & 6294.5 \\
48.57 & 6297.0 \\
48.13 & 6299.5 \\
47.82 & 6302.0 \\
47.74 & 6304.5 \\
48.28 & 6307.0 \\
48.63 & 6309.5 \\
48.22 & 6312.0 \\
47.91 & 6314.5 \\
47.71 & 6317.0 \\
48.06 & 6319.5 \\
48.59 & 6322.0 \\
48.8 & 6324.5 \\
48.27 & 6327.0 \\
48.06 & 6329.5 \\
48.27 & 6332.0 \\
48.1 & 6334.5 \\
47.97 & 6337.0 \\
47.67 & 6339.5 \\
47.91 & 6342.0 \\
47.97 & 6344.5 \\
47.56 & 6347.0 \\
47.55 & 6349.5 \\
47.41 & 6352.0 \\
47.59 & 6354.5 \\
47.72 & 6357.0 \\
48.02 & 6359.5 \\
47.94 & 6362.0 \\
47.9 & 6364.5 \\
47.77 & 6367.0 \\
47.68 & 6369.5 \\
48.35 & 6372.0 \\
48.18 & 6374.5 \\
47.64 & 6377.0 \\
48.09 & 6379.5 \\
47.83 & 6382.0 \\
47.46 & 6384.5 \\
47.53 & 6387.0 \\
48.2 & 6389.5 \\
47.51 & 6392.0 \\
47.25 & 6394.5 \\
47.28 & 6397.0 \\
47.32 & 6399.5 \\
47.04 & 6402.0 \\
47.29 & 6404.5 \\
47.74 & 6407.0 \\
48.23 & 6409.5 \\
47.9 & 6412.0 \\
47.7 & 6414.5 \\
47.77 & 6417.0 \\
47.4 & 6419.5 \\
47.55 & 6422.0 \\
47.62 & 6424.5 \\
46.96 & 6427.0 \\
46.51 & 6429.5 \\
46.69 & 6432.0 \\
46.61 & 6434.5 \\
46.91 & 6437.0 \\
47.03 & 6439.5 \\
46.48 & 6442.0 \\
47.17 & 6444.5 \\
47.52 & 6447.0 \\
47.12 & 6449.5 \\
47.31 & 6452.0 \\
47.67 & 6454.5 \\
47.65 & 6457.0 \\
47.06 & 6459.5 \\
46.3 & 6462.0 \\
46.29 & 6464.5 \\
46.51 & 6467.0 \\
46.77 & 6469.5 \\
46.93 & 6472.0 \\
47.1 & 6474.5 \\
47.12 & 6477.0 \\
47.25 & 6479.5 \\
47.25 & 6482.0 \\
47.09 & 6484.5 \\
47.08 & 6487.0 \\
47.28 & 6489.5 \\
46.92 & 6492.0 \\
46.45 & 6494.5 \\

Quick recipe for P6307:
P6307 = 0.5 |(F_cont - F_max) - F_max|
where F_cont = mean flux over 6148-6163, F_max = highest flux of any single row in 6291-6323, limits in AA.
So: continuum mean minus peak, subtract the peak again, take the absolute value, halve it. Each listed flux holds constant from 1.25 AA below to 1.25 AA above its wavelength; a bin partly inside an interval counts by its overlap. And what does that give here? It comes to 24.0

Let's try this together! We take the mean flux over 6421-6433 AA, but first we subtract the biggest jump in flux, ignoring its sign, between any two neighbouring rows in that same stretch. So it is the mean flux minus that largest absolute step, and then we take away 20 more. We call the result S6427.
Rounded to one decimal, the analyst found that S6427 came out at 26.4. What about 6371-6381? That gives 27.5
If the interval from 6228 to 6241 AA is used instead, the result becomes 28.0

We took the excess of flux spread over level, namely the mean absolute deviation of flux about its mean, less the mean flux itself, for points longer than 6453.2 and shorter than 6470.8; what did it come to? -46.4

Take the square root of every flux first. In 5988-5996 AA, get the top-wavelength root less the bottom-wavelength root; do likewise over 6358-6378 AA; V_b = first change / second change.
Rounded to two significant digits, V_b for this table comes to -1.7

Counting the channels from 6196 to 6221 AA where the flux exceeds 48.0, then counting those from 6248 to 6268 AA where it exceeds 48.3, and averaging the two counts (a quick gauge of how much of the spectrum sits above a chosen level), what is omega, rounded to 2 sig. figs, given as 7.0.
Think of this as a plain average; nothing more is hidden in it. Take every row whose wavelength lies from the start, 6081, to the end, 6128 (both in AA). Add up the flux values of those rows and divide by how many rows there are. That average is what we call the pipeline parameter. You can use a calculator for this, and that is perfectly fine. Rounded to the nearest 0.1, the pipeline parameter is 49.4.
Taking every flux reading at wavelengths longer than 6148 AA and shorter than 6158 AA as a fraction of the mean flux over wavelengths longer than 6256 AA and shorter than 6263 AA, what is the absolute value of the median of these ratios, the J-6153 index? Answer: 1.030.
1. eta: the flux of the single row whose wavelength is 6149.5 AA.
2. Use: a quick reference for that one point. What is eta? 49.39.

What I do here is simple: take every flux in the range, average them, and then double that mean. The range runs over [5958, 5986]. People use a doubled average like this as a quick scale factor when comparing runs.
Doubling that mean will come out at 102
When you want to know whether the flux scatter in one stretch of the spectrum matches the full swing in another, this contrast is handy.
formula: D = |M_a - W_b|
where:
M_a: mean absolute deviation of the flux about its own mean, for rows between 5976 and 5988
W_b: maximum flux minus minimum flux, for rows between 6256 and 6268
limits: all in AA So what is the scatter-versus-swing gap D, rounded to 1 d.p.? 1.4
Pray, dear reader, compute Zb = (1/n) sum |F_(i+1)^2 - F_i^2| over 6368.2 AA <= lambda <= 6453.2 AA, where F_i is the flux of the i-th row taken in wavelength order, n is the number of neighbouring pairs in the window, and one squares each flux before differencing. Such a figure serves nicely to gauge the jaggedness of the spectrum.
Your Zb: 31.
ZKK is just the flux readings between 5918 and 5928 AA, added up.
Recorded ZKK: 205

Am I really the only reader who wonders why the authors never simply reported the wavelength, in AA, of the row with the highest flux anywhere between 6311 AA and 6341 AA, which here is 6324.5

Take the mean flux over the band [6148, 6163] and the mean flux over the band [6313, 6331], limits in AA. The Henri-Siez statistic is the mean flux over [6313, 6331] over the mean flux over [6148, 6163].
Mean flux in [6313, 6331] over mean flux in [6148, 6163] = 0.98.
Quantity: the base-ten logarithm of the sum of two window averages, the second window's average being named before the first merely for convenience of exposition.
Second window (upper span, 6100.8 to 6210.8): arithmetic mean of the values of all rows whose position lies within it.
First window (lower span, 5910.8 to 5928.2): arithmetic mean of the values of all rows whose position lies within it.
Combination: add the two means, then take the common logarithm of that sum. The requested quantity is 2.00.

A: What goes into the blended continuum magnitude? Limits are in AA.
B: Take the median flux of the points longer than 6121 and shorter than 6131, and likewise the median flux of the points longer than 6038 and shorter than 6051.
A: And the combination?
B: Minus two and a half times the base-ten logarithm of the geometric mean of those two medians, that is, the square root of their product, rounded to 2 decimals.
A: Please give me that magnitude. -4.24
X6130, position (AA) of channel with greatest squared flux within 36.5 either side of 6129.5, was 6109.5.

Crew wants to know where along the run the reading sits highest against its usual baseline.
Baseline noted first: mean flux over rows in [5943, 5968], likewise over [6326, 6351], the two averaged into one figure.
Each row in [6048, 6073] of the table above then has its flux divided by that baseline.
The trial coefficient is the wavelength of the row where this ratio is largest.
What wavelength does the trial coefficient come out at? 6059.5 AA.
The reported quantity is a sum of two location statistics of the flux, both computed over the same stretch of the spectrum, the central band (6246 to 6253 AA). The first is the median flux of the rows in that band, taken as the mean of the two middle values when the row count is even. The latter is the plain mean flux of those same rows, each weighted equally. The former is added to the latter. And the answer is 97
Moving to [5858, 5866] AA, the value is 103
